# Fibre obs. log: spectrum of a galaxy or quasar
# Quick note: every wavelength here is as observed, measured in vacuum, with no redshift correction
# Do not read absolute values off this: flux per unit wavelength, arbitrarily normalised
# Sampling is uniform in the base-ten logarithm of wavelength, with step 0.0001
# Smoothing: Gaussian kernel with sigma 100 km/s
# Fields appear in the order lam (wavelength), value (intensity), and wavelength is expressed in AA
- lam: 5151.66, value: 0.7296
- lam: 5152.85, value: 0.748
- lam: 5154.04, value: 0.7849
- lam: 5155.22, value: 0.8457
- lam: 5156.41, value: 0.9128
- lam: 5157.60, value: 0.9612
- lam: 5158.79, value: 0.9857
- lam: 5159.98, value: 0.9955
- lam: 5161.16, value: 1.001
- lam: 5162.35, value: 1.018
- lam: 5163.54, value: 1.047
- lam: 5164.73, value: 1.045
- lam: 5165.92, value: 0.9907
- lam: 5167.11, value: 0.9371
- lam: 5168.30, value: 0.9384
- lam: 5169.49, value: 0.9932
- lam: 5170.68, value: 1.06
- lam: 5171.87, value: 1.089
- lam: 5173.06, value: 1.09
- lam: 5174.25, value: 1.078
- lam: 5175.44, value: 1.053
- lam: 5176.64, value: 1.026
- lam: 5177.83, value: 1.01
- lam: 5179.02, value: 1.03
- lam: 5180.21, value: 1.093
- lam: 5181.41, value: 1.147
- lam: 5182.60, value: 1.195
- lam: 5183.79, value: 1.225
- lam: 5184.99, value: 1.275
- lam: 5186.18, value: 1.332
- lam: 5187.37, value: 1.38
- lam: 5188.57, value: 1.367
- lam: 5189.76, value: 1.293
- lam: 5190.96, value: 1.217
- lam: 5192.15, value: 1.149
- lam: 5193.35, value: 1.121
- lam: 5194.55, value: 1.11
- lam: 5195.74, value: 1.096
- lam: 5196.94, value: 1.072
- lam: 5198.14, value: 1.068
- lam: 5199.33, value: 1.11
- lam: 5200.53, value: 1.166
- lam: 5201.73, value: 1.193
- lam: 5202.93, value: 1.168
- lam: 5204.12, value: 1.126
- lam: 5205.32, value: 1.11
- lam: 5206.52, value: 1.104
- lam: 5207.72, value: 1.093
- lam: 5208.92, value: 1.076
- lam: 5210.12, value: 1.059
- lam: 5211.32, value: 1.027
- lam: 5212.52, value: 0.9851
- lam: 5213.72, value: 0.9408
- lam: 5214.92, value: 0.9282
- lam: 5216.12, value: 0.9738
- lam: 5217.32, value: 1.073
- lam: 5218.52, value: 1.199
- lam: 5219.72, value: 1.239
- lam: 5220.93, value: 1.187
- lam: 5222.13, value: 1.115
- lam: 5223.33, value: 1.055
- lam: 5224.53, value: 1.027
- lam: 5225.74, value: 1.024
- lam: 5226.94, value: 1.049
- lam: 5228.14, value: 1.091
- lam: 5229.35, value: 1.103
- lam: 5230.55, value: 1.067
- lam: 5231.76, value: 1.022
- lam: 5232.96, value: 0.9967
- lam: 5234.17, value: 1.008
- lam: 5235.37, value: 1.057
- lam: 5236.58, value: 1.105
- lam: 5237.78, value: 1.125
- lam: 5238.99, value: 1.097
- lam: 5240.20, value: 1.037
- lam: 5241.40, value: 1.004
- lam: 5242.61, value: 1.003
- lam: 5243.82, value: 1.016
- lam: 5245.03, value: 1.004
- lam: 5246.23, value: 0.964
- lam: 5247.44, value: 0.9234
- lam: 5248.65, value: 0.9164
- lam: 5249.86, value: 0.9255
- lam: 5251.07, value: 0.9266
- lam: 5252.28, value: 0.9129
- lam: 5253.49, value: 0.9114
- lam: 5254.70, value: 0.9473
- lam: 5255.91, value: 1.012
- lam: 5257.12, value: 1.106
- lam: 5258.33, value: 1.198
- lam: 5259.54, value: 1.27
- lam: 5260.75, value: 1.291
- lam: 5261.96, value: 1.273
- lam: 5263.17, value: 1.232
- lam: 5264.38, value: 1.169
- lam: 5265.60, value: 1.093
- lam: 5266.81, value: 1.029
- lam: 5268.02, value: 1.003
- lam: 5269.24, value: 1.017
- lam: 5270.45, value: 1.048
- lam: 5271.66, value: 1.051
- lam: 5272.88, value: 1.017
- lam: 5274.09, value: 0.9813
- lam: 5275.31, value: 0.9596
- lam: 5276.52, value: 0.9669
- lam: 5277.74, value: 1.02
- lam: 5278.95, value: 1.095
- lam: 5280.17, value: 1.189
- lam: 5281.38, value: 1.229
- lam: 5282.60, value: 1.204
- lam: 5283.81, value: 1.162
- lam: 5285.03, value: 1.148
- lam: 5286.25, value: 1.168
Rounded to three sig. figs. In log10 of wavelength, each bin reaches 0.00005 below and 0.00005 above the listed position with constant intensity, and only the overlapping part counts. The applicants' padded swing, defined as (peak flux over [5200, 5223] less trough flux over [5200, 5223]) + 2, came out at 2.31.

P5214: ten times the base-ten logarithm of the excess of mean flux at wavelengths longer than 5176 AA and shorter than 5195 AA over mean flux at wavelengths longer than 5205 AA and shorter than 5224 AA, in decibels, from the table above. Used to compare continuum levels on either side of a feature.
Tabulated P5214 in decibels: -9.5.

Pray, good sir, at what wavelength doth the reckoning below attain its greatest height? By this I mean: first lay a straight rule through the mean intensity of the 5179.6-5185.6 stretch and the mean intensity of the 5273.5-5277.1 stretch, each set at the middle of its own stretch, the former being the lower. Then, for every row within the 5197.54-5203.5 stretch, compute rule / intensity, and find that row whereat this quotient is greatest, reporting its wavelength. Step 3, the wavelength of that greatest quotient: 5198.14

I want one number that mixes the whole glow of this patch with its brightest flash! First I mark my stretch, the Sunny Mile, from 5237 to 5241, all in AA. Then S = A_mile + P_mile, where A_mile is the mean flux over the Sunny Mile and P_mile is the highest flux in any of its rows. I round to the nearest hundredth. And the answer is 2.21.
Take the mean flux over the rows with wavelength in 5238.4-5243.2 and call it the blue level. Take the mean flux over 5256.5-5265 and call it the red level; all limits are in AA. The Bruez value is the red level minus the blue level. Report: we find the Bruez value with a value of 0.2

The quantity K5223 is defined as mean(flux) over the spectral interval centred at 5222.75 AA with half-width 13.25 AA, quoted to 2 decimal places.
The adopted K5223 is 1.06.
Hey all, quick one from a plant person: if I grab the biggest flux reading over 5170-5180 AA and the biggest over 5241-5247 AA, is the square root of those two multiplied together 1.05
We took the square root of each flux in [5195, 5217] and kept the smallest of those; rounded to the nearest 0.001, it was 0.963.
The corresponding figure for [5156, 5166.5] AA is 0.955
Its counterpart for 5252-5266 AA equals 0.955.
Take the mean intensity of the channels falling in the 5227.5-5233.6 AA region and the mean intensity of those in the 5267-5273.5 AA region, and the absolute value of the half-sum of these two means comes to 1.04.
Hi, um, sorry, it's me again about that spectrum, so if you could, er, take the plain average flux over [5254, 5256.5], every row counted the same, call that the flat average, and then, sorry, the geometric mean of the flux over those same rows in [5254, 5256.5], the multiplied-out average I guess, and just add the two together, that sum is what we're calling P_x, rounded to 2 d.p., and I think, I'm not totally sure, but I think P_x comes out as 1.96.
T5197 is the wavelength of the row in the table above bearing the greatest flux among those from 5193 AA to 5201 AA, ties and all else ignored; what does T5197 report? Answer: 5200.53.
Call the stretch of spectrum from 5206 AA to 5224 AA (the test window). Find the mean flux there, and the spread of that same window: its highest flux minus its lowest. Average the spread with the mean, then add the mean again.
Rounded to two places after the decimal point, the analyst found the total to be 1.76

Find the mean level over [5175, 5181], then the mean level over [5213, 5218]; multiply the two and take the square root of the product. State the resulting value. 1.01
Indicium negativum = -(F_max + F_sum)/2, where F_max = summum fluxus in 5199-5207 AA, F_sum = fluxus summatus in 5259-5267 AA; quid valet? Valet -4.8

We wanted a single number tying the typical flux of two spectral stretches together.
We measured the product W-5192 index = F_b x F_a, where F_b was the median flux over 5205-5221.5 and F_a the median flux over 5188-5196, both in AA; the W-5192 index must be 1.23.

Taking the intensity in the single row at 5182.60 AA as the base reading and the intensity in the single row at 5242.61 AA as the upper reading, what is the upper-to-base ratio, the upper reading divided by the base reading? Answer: 0.84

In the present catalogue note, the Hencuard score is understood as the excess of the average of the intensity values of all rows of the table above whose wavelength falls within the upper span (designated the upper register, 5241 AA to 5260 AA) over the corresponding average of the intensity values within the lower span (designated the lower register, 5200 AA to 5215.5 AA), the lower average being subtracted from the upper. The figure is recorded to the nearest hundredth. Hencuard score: -0.07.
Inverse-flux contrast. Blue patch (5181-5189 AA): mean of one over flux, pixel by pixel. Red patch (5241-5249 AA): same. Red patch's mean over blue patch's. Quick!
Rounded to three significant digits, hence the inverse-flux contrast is 1.30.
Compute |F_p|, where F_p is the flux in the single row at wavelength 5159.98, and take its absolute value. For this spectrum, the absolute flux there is 1.00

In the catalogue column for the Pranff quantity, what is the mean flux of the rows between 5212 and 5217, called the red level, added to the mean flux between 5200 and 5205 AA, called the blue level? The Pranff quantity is 2.12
